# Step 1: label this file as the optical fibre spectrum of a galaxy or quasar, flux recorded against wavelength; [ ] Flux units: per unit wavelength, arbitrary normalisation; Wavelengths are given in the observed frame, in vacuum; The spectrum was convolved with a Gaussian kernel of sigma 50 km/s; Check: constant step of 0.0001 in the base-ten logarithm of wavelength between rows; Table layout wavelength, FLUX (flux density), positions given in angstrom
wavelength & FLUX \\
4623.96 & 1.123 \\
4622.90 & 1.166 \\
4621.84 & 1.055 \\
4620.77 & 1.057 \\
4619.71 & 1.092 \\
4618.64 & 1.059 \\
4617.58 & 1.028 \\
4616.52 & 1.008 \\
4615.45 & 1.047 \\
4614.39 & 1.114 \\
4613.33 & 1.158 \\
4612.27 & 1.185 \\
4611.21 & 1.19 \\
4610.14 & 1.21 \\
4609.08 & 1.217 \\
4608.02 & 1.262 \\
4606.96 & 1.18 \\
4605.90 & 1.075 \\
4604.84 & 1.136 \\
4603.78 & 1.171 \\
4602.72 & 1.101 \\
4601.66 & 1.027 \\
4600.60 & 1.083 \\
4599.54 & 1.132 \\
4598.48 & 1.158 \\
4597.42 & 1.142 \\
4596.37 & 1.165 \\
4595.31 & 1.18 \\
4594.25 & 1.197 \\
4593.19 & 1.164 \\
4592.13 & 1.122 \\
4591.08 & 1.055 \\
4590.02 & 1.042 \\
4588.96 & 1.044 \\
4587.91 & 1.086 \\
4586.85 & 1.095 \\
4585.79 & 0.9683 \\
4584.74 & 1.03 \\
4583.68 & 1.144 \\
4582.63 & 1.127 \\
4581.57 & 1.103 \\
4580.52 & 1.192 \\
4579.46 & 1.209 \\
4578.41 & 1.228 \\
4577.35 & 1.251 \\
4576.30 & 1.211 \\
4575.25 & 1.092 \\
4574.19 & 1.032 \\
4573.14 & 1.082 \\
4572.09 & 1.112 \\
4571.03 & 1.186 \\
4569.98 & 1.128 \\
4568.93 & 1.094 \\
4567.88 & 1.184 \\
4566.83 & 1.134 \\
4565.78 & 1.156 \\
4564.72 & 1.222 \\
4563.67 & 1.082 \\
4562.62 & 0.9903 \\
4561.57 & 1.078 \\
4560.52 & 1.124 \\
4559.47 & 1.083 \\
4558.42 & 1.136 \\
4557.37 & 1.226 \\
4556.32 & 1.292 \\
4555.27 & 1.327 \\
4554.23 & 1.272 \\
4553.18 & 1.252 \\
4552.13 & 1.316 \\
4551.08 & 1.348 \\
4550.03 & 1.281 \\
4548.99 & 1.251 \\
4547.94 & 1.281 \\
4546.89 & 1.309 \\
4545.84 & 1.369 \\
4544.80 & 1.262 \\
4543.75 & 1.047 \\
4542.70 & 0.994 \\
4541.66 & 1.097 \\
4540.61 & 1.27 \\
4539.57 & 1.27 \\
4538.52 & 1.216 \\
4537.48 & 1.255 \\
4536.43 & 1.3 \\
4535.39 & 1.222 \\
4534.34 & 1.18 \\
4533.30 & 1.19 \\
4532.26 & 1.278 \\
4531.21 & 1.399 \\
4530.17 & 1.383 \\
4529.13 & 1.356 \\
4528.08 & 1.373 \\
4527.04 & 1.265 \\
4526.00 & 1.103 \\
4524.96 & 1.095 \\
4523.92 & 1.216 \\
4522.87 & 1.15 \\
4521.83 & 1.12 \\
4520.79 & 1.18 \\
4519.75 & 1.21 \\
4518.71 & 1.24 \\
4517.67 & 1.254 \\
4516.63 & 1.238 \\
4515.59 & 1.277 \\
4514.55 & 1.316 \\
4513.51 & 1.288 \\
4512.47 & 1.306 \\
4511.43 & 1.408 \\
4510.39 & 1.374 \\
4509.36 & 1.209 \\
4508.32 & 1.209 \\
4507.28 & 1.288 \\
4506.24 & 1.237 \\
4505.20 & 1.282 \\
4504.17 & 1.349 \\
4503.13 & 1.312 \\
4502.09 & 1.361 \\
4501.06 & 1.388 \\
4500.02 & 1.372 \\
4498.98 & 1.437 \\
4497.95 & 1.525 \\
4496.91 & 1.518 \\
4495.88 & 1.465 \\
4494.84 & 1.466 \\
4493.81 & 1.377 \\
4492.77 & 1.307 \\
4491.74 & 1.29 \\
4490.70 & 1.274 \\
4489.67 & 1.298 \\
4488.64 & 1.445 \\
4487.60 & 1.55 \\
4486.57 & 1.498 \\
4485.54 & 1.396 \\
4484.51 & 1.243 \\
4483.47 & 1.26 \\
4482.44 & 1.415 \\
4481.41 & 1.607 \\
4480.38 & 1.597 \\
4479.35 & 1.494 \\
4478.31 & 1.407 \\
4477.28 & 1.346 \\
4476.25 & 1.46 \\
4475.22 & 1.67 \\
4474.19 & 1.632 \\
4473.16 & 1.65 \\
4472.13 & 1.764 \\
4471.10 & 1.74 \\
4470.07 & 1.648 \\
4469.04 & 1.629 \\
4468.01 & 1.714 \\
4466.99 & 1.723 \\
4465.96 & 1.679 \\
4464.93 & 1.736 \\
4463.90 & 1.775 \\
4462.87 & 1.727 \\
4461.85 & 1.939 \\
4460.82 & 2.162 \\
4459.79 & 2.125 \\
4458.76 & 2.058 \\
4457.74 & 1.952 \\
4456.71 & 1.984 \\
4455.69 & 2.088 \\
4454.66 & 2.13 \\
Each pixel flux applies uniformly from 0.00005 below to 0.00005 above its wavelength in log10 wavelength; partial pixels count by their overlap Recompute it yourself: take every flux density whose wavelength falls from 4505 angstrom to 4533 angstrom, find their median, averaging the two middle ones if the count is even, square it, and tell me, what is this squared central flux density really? 1.6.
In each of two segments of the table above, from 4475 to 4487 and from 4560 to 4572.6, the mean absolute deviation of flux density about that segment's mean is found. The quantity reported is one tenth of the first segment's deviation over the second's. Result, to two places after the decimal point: 0.24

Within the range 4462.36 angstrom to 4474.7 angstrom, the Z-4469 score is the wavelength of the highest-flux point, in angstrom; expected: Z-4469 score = 4463.90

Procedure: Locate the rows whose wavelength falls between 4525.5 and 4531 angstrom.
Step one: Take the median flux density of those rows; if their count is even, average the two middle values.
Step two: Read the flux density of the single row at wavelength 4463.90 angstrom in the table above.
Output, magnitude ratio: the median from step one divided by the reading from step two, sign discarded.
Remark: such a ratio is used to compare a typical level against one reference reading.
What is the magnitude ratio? 0.76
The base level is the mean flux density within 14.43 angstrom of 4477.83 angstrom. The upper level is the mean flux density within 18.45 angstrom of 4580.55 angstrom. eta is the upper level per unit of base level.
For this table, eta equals 0.73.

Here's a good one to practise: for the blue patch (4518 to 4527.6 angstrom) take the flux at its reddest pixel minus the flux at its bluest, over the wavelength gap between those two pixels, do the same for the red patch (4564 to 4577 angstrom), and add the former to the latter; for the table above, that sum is 0.002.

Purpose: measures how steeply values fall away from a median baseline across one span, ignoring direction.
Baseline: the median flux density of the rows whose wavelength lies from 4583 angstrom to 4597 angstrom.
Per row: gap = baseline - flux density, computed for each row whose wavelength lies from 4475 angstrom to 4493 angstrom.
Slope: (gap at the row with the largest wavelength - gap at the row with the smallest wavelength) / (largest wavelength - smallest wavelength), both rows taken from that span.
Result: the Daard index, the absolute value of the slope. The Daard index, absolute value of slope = 0.021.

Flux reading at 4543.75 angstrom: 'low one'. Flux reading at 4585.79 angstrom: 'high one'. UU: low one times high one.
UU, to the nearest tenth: 1.0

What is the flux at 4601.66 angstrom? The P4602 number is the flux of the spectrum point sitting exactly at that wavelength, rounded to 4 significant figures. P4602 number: 1.027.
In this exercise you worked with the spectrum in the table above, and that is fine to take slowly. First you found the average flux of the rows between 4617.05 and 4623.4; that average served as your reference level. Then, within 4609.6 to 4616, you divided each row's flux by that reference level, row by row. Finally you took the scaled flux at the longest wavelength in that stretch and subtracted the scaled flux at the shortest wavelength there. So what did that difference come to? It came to -0.15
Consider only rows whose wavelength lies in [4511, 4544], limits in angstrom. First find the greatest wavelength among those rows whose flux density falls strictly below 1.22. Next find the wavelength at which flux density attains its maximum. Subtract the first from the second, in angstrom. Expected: -32.3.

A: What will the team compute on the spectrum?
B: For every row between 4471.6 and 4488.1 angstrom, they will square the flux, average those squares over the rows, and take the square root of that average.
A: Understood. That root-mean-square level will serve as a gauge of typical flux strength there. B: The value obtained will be 1.51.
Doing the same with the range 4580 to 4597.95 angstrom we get 1.11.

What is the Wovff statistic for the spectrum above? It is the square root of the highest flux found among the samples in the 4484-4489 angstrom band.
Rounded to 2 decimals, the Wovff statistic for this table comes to 1.24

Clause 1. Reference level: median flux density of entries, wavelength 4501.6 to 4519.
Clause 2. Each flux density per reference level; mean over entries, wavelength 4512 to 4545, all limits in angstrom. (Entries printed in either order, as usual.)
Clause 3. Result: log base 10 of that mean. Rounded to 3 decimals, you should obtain -0.020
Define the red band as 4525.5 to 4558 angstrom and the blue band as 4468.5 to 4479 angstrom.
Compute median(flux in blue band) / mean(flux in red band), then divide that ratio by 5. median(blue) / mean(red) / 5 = 0.261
